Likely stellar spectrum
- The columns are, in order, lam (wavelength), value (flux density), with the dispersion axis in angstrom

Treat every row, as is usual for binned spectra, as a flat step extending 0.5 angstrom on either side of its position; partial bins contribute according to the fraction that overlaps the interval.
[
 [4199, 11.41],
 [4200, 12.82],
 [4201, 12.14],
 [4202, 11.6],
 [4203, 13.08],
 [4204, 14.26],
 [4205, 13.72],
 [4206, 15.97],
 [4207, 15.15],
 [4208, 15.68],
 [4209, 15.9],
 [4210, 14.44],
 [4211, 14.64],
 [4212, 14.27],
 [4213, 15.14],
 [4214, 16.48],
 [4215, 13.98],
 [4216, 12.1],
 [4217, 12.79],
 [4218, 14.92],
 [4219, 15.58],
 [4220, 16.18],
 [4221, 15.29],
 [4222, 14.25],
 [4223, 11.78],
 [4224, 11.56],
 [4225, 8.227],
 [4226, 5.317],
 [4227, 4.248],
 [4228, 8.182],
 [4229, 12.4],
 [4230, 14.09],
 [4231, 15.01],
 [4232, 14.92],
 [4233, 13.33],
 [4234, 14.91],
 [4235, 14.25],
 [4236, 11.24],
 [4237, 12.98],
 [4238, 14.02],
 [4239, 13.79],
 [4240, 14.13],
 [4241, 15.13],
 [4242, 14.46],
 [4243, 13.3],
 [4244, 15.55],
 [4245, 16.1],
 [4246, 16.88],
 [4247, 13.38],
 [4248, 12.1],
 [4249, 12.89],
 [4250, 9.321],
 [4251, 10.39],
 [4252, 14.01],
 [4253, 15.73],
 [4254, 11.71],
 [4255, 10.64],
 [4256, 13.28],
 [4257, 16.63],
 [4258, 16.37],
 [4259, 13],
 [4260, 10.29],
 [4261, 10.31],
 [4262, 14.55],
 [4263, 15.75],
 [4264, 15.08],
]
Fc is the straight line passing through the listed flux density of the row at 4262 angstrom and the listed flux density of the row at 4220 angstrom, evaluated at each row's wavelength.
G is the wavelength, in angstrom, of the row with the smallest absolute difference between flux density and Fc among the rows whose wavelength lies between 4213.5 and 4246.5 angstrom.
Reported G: 4220 angstrom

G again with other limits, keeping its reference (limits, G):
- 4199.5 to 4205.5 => 4204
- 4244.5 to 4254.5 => 4253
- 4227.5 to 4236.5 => 4234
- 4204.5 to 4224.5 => 4220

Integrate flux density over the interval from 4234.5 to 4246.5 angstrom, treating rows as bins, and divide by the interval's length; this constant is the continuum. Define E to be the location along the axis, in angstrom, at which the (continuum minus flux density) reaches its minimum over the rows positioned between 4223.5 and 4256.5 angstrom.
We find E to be 4246 angstrom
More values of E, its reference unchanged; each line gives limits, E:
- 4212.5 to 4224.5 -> 4214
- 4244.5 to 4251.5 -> 4246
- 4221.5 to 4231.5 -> 4231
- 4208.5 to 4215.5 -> 4214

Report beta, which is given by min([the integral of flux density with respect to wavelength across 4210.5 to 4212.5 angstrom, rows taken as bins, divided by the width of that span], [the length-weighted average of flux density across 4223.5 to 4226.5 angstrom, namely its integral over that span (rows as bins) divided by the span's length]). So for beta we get 8.4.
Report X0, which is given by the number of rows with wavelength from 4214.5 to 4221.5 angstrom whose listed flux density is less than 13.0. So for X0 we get 2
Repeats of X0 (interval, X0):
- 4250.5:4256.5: 3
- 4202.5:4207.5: 0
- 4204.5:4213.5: 0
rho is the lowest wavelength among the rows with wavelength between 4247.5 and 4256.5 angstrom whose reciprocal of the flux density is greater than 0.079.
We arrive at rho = 4248 angstrom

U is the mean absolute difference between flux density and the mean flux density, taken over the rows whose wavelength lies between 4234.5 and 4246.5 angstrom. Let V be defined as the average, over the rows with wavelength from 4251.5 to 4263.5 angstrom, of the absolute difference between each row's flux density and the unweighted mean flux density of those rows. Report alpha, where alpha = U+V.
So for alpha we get 3.1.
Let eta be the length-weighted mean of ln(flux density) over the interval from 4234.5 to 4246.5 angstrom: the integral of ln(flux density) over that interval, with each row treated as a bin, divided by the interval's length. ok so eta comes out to 2.66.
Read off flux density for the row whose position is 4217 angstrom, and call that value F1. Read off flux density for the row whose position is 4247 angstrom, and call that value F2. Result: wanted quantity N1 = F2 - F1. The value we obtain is 0.6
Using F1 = 12.79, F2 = 13.38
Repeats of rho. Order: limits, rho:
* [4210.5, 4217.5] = 4216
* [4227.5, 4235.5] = 4228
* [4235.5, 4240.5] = 4236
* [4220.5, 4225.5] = 4223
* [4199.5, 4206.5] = 4201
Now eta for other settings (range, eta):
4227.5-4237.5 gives 2.56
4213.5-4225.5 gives 2.59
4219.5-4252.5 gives 2.52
